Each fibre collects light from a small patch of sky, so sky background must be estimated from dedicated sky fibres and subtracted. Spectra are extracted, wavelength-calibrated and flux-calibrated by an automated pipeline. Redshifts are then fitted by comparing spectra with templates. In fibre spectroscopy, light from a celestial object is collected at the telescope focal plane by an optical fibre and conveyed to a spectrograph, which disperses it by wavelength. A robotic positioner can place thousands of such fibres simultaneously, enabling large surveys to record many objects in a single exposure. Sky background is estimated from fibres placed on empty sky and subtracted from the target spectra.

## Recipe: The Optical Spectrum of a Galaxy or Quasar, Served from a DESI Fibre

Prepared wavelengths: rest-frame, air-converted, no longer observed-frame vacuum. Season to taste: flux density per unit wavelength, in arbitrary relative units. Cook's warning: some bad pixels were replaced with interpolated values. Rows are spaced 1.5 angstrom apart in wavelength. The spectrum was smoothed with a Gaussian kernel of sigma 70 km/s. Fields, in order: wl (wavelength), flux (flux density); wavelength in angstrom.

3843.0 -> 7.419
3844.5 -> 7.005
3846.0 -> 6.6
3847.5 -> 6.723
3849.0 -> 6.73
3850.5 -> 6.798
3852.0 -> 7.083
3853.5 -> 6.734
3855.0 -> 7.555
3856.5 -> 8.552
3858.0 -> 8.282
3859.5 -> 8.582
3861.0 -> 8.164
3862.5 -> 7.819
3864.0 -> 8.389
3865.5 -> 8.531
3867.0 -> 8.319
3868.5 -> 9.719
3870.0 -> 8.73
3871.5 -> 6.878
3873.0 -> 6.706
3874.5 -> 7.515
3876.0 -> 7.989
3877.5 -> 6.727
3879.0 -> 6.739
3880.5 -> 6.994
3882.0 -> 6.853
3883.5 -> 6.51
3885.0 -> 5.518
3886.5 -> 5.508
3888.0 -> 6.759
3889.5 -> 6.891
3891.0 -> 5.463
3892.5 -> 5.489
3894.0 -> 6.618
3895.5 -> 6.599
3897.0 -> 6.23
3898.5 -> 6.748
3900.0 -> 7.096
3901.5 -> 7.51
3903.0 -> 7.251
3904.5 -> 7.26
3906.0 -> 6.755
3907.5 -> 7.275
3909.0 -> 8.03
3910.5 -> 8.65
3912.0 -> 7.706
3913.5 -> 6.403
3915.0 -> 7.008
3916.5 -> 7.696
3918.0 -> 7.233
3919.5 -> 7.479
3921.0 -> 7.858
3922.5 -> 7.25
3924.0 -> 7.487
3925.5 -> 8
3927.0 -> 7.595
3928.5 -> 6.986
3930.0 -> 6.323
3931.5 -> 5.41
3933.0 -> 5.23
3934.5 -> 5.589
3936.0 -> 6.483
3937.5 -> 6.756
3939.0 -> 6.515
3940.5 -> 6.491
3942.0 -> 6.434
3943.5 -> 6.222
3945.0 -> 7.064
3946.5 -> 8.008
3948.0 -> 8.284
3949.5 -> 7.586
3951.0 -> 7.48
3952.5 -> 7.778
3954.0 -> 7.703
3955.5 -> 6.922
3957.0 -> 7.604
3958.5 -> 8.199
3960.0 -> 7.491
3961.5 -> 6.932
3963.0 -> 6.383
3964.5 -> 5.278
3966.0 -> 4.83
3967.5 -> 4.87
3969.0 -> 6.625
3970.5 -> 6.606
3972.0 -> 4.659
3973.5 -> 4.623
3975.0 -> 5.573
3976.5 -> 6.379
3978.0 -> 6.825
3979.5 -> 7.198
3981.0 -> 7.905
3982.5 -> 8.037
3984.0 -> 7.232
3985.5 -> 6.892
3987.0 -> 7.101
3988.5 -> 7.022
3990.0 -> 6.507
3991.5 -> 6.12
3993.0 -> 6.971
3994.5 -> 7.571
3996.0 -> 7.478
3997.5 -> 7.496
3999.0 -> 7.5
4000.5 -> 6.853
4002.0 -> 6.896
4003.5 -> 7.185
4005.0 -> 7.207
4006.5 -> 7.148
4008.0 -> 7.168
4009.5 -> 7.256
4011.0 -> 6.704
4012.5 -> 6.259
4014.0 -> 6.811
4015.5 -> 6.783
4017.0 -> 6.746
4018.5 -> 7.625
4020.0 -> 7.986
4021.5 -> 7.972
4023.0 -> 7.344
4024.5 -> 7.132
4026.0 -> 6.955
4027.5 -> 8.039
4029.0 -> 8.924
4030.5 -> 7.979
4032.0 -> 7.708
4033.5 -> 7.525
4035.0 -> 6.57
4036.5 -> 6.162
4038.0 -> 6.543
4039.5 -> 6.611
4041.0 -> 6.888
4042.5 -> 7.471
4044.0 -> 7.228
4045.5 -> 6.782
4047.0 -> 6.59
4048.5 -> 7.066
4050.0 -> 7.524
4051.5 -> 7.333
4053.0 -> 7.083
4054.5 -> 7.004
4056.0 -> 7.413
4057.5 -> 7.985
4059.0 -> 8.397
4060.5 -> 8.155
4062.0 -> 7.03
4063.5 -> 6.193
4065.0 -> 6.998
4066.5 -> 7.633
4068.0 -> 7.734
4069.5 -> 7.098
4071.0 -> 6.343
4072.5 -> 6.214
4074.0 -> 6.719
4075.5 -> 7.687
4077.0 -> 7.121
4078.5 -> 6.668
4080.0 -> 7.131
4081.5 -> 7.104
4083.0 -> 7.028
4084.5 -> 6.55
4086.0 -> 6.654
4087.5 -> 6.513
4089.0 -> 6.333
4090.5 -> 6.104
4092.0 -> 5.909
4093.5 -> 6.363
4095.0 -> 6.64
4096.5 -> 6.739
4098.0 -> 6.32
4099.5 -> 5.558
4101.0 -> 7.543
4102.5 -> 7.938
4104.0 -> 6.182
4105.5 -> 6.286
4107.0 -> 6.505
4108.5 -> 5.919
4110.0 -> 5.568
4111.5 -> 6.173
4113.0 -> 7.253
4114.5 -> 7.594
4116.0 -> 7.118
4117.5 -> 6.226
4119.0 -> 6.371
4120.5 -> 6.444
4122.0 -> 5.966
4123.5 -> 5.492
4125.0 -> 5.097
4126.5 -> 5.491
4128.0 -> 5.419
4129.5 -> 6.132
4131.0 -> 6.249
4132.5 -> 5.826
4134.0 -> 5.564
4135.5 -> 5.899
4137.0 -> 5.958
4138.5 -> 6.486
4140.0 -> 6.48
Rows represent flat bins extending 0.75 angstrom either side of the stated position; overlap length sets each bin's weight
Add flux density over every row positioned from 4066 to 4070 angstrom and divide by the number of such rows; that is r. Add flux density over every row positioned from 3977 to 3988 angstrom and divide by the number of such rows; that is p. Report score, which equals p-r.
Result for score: -0.18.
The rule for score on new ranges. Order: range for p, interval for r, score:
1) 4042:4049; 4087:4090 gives 0.60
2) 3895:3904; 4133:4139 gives 0.93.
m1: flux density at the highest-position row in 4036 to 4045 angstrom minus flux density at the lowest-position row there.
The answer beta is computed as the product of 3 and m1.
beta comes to 3.2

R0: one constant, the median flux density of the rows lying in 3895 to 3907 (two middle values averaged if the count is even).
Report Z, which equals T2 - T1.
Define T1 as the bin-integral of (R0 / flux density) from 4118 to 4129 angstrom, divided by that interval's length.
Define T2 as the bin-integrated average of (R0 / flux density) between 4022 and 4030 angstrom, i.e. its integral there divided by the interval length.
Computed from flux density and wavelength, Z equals -0.30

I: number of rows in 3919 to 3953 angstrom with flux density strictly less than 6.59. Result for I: 9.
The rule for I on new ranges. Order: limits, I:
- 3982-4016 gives 3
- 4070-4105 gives 11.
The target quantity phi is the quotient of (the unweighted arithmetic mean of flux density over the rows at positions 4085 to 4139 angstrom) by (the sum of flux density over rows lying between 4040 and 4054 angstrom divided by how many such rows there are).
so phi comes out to 0.88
